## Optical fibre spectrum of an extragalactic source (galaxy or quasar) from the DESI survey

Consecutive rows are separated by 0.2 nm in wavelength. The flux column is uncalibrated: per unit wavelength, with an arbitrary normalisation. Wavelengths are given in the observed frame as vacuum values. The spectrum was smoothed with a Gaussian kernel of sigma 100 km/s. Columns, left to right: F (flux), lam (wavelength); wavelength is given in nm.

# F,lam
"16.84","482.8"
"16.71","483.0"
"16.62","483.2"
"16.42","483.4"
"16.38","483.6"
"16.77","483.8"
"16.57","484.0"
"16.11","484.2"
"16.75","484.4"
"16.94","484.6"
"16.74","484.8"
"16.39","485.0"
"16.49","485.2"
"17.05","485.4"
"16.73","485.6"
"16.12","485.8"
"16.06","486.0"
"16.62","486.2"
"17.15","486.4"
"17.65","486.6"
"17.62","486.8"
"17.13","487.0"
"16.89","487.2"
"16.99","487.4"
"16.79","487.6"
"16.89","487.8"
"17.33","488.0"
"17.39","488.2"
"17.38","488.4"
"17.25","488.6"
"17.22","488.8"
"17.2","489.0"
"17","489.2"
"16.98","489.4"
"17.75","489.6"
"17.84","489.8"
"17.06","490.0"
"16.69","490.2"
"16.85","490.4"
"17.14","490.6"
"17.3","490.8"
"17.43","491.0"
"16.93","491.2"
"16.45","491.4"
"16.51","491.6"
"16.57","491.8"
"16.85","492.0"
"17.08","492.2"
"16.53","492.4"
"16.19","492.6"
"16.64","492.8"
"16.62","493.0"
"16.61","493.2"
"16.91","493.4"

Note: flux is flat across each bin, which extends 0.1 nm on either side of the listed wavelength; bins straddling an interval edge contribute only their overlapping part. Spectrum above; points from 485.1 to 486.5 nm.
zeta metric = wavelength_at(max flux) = 486.4 nm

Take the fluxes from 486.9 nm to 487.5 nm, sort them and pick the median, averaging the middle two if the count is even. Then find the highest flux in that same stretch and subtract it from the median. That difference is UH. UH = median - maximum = -0.14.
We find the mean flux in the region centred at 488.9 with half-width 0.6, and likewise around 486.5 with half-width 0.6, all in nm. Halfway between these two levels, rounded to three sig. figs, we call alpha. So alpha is 17.1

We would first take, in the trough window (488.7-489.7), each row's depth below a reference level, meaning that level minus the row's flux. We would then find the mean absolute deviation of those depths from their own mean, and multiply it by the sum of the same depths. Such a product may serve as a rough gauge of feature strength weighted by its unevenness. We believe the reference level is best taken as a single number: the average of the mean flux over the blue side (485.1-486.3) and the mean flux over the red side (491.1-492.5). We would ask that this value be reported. -0.65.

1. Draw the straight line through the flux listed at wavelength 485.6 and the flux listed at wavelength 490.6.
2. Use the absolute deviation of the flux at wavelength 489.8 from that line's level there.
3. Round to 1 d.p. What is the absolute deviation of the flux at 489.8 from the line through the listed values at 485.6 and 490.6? 0.8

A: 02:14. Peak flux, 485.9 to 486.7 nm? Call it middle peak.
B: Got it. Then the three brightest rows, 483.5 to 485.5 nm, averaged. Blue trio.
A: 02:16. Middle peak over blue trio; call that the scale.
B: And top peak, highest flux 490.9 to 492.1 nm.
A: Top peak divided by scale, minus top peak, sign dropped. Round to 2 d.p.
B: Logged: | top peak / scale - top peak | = 0.72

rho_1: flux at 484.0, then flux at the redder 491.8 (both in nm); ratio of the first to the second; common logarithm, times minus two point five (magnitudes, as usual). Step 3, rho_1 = 0.00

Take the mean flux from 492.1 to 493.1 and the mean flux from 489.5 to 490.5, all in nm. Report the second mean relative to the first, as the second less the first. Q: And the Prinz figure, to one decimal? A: 0.6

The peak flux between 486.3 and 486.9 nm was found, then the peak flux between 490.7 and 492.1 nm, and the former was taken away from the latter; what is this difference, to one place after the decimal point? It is -0.2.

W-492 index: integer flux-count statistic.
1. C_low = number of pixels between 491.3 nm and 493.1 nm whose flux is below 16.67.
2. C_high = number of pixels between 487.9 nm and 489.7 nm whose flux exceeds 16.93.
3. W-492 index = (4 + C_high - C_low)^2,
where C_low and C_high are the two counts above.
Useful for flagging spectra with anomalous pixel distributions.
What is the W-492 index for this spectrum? 36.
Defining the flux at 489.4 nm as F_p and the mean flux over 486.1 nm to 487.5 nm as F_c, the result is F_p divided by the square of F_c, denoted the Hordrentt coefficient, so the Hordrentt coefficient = 0.0577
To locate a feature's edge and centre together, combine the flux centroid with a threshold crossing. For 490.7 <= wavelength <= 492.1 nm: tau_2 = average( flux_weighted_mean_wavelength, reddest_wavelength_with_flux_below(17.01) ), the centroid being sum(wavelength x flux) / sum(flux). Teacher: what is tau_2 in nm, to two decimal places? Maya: 491.70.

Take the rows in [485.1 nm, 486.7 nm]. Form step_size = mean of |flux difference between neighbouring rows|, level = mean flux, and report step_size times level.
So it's 7.5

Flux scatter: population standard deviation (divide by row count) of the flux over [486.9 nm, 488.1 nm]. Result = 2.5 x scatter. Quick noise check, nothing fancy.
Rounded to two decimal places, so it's 0.45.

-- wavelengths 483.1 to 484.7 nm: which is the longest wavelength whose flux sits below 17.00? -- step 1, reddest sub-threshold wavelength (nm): 484.6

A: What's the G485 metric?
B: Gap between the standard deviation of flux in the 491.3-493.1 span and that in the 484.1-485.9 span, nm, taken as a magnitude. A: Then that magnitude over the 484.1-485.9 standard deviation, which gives 0.3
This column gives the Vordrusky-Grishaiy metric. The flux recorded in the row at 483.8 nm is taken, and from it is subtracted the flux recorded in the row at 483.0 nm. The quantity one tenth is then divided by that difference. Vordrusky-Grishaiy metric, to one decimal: 1.7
